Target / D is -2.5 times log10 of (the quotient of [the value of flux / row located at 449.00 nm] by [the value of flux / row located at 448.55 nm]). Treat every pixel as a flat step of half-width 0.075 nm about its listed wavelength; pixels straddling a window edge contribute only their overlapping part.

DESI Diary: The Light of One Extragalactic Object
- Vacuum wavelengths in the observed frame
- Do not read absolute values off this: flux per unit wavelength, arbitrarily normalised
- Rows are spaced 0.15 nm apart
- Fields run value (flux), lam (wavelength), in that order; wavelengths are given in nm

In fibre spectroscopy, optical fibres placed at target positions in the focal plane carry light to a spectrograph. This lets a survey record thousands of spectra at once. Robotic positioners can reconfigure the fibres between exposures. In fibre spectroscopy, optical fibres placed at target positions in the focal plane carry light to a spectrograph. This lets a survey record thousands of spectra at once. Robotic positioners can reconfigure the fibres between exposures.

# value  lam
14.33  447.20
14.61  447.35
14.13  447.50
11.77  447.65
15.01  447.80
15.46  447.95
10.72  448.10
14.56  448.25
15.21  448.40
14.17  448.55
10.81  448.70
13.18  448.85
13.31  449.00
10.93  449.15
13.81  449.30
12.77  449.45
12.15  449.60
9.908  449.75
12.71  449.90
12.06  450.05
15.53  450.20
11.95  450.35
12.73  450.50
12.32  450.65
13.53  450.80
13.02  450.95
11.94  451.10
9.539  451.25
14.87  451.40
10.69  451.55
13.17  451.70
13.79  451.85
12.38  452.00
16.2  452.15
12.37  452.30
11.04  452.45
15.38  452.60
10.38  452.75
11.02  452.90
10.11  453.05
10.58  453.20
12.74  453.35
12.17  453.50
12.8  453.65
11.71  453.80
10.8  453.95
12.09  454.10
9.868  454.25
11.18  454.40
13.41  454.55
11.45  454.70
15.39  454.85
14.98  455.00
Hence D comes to 0.07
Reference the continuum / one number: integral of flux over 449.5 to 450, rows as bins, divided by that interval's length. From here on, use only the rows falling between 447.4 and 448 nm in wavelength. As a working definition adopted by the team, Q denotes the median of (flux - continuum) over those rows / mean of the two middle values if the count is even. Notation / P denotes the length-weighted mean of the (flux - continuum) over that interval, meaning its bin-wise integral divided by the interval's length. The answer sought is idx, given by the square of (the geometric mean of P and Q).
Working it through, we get 6.9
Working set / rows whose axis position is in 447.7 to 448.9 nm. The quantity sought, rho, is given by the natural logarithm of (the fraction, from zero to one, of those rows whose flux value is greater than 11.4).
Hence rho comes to -0.29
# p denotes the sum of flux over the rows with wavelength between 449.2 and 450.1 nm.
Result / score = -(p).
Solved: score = -73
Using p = 73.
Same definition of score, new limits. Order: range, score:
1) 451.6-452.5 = -79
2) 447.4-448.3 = -82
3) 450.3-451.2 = -75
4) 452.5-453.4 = -70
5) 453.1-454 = -71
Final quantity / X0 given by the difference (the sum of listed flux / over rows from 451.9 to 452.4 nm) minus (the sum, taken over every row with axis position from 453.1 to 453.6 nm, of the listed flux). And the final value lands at 5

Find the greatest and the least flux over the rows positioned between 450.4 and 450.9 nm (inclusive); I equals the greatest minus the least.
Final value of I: 1.2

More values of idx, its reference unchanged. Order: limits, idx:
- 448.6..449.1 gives 1.2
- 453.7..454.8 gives 0.0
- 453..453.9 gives 0.0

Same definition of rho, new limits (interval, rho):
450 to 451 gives 0.00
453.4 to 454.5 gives -0.56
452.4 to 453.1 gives -1.61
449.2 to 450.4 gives -0.13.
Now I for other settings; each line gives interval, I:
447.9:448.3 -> 4.7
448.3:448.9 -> 4.4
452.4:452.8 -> 5.0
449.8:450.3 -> 3.5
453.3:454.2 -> 2.0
